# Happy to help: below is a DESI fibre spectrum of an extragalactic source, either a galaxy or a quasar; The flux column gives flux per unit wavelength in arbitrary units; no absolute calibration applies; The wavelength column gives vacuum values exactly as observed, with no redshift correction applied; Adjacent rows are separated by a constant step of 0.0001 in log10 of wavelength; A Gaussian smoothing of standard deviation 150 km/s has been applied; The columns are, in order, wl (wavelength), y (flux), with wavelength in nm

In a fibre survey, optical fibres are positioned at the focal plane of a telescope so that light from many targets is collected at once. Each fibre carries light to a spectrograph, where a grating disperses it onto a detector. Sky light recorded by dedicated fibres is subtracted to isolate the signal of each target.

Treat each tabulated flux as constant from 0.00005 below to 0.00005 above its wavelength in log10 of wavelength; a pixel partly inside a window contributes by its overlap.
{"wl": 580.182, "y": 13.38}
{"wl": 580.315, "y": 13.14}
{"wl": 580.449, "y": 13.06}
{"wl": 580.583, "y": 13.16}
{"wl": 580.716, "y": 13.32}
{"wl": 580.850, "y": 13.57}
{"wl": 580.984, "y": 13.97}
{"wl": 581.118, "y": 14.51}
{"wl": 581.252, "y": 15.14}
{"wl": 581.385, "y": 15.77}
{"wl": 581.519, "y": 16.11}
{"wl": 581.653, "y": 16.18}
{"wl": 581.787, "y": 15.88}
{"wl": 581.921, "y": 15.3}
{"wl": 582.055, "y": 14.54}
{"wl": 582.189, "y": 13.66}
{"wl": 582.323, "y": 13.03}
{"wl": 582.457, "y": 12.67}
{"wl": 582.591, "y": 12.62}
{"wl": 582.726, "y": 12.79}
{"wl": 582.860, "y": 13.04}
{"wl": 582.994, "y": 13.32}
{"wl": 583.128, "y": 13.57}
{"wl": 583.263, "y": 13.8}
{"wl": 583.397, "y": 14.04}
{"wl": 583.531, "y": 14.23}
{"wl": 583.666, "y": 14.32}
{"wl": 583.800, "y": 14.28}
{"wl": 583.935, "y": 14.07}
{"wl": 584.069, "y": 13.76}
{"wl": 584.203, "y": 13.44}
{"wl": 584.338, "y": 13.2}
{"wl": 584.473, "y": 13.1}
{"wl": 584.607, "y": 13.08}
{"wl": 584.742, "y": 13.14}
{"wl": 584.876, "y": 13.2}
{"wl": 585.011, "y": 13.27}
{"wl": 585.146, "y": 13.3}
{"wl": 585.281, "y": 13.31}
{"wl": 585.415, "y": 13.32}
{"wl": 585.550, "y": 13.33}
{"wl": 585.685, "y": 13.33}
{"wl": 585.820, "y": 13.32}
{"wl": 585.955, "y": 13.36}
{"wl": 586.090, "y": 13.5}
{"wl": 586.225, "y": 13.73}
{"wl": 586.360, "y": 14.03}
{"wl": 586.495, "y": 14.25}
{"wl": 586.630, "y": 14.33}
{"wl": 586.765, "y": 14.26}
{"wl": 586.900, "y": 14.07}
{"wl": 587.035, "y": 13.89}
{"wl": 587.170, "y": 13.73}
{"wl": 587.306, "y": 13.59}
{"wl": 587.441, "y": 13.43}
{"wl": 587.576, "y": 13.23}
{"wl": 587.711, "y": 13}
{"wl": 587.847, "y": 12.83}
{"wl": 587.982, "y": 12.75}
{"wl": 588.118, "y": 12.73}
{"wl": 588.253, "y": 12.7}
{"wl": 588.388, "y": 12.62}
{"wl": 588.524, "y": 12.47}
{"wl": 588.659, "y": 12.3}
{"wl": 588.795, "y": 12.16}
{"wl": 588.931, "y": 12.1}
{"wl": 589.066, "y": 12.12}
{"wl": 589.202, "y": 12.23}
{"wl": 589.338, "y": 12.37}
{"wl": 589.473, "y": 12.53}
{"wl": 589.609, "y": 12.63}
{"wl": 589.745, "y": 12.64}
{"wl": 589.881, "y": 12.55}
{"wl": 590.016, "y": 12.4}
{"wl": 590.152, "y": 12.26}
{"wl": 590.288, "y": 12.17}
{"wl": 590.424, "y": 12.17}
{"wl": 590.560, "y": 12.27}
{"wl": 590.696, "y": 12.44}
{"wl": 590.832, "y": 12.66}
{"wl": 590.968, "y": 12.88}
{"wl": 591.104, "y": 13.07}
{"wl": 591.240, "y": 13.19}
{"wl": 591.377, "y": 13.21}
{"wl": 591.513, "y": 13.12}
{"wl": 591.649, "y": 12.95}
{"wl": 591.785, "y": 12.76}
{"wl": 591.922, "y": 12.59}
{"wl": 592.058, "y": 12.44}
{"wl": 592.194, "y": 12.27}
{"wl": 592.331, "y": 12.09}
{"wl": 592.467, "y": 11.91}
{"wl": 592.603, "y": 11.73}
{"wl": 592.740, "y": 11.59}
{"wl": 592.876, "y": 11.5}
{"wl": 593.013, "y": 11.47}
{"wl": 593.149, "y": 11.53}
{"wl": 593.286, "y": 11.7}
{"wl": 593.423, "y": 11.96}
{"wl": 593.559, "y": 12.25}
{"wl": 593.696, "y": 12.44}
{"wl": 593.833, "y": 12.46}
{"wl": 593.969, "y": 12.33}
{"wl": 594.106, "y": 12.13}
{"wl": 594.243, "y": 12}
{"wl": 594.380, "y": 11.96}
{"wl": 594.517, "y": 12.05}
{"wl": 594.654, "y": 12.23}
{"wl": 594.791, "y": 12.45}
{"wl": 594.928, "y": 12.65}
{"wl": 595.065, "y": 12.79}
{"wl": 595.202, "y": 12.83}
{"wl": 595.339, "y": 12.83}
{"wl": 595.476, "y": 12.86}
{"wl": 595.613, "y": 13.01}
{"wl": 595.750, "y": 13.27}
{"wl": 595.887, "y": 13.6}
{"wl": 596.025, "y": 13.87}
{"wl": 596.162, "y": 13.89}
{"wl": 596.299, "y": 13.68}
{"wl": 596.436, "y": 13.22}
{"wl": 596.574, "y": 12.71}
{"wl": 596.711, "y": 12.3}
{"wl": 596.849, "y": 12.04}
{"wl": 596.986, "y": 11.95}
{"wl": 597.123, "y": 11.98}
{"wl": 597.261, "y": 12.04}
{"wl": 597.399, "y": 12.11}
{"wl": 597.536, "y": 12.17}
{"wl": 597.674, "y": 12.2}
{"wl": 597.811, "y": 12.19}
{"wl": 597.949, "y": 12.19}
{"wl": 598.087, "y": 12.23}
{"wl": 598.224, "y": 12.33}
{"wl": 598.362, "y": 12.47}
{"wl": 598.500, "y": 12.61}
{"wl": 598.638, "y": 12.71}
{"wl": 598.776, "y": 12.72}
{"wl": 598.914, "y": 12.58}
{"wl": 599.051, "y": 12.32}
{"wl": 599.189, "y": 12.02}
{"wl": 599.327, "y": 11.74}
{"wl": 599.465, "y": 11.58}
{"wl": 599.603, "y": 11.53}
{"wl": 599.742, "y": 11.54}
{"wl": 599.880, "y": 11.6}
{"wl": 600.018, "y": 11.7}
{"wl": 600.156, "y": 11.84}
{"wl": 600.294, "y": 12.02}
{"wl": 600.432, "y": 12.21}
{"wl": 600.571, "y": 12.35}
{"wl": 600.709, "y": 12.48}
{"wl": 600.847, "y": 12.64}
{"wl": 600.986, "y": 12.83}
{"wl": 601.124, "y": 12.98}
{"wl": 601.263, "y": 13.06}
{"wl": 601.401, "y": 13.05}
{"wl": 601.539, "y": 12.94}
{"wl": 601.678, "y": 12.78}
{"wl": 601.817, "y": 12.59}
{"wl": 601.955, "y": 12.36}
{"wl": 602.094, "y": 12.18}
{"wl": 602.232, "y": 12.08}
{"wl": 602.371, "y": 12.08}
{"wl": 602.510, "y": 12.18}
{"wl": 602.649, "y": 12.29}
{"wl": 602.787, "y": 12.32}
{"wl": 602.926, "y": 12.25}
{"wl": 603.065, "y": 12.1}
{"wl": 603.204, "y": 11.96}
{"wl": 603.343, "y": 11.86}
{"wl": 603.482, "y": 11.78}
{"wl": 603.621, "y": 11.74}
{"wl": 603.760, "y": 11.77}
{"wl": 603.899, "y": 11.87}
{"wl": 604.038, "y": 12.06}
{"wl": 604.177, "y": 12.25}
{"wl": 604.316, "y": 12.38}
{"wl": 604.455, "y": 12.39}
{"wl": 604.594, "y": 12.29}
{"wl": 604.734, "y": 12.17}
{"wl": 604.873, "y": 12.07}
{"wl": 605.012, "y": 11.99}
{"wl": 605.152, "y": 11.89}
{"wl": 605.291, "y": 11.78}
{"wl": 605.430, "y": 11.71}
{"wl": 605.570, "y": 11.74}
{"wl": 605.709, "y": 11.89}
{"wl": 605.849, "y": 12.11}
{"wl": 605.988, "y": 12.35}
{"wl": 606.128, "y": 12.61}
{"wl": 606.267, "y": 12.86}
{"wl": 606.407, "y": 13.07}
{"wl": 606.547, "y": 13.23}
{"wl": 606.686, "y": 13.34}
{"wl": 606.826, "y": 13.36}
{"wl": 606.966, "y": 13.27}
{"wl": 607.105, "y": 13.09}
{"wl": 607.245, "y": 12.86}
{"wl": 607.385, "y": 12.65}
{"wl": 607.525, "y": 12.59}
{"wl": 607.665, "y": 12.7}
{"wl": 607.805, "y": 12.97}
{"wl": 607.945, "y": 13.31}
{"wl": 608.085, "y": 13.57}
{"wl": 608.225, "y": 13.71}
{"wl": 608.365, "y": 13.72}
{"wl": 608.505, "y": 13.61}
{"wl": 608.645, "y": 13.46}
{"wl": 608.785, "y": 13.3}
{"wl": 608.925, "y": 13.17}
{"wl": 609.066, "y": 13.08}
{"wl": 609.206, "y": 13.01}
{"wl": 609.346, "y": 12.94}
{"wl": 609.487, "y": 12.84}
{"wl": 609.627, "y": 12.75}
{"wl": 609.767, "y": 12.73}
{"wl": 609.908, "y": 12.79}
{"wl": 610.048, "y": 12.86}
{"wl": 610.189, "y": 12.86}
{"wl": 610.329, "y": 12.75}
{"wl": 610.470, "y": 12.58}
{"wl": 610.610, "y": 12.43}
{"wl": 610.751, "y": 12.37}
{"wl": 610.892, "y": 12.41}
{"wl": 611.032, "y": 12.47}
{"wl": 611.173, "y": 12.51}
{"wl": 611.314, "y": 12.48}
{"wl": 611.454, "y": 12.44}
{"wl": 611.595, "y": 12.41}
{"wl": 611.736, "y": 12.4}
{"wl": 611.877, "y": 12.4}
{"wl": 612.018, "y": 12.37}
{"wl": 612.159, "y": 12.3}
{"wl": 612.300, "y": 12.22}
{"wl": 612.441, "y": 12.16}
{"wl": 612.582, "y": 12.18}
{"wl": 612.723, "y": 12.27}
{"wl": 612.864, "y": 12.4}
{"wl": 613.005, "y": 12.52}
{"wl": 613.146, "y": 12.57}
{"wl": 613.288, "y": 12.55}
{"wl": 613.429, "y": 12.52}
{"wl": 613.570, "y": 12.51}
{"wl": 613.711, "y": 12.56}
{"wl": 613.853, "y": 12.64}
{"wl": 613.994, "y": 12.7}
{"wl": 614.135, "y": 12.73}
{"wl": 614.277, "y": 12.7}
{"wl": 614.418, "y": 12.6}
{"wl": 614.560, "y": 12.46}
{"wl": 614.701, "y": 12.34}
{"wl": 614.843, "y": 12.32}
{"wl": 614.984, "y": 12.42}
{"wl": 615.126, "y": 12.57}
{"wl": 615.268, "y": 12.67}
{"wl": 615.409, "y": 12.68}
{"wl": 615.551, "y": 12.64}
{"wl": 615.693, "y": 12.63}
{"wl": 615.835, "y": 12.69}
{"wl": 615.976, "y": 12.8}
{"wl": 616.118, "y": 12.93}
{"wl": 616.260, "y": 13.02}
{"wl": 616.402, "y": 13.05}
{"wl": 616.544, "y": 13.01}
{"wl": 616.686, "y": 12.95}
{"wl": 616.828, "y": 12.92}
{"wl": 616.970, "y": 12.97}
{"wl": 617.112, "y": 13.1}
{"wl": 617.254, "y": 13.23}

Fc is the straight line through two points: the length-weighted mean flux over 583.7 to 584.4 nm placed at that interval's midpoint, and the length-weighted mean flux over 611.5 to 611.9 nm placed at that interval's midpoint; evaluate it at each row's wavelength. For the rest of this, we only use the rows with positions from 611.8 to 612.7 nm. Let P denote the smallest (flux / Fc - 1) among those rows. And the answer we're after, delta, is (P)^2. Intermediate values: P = -0.016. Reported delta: 0.000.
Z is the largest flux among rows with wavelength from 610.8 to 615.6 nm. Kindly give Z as 12.73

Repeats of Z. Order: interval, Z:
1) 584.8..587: 14.33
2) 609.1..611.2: 13.01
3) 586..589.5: 14.33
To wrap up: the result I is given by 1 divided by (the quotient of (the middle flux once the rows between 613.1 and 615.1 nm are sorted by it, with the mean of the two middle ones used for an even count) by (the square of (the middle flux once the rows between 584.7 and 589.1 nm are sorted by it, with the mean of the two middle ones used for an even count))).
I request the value 14.1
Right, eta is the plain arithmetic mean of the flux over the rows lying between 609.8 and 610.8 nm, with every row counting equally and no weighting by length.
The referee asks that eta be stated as 12.7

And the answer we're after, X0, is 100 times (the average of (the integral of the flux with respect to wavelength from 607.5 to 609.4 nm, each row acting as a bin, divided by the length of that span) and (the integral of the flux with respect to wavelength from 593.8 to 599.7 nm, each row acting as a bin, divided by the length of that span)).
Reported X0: 1286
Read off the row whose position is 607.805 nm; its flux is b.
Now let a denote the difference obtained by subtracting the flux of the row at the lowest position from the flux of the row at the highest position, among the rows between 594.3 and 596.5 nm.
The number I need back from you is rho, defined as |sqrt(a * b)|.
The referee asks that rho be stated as 4.0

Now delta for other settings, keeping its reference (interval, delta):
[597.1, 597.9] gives 0.008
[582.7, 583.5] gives 0.006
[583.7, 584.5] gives 0.002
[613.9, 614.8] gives 0.000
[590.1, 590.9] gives 0.009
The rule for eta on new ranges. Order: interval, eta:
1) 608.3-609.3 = 13.3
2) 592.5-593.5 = 11.6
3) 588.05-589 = 12.4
